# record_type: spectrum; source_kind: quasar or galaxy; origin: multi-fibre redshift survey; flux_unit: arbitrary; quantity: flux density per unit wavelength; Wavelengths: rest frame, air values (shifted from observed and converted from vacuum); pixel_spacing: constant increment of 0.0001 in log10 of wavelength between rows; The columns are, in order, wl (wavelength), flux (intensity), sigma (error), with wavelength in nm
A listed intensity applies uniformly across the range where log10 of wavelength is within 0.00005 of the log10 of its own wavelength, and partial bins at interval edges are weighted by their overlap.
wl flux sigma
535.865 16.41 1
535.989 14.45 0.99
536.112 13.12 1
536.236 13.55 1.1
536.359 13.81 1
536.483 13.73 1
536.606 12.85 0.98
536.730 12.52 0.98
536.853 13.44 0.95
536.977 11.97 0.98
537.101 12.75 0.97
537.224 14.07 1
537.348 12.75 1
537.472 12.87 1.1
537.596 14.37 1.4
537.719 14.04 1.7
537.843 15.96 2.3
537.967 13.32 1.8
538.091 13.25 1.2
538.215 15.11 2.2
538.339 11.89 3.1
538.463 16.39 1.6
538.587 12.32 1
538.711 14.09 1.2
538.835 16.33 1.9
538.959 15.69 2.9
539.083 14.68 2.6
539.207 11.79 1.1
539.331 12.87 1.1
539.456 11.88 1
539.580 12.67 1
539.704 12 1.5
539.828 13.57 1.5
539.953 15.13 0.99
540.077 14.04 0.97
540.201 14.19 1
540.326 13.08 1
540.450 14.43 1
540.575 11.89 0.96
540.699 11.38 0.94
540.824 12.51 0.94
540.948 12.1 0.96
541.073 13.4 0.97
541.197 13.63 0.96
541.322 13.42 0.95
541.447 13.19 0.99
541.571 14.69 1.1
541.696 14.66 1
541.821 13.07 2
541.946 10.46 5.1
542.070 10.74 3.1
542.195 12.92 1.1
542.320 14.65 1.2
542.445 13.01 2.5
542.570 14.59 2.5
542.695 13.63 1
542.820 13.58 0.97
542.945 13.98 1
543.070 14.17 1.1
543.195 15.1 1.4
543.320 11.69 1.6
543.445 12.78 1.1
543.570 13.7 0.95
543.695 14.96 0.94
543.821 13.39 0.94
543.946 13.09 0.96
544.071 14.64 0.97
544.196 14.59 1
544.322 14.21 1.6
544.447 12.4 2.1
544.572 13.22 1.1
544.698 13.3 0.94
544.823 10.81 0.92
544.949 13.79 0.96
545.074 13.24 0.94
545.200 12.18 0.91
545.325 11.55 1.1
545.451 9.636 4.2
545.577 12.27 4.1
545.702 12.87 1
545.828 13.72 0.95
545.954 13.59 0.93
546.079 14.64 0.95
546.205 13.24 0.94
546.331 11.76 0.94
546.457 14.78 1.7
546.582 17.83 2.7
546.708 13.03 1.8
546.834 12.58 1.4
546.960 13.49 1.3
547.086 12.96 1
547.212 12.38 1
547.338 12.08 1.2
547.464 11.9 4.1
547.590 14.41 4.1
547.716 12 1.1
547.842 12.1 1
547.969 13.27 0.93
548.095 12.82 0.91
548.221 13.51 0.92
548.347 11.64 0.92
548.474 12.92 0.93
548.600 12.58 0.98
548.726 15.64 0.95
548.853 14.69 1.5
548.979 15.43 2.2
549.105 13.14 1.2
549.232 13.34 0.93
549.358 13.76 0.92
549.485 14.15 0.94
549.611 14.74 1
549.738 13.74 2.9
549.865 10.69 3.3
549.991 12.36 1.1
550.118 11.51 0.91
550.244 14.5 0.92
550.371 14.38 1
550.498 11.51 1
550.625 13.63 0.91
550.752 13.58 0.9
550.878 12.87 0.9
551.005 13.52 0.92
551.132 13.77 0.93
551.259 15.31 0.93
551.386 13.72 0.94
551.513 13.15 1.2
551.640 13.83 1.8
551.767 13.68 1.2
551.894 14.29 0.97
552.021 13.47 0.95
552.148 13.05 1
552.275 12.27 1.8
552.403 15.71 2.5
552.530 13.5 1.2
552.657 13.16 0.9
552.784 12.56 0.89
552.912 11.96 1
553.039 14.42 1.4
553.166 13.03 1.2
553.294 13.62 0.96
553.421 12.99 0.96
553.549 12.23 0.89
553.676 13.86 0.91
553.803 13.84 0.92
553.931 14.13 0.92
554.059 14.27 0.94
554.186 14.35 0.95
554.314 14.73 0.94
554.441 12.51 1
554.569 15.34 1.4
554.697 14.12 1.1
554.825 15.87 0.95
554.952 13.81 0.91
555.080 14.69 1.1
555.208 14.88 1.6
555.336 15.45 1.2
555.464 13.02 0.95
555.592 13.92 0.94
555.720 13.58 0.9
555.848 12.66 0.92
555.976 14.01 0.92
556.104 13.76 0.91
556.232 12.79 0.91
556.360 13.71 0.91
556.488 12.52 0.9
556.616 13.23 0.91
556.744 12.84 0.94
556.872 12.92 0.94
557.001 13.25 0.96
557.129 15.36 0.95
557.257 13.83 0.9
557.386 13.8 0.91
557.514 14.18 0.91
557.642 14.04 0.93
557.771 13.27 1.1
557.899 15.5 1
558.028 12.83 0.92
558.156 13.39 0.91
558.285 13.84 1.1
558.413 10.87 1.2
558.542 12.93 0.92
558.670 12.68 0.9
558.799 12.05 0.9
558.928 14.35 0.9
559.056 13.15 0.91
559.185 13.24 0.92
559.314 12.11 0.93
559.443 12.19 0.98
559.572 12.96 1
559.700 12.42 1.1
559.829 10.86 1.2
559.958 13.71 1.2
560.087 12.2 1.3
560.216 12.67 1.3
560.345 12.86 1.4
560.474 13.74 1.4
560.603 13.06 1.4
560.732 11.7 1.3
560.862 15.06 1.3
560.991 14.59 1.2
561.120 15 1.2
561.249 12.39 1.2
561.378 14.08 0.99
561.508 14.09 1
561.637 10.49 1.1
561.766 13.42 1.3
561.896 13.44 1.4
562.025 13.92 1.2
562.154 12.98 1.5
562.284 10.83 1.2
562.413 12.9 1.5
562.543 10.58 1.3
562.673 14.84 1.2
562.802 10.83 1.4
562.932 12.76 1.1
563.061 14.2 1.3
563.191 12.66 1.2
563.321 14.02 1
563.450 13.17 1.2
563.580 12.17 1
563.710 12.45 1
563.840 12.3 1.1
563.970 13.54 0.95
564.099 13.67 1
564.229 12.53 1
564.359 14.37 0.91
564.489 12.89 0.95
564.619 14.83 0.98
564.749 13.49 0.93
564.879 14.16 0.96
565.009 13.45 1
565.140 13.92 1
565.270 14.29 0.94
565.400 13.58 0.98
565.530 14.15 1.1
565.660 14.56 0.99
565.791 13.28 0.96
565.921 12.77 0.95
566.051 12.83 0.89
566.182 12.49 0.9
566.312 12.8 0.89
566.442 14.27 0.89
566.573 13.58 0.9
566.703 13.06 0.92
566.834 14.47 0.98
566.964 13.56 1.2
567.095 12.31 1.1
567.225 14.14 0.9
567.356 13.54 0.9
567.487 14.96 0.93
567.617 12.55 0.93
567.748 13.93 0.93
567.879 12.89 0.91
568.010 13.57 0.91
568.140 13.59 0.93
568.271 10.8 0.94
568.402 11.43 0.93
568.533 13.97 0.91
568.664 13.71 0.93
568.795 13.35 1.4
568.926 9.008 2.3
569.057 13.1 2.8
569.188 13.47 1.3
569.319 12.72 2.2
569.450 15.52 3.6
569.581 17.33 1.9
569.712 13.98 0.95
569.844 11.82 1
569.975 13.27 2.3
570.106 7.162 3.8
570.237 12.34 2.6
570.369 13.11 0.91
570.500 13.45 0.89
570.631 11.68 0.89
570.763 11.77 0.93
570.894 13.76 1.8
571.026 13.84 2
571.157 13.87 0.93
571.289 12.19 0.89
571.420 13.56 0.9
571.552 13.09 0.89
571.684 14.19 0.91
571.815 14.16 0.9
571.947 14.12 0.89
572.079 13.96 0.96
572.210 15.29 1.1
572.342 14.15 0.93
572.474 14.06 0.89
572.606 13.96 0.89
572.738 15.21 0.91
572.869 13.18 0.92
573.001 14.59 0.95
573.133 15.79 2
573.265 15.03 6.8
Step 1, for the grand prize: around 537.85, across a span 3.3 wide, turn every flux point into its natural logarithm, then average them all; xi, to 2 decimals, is 2.61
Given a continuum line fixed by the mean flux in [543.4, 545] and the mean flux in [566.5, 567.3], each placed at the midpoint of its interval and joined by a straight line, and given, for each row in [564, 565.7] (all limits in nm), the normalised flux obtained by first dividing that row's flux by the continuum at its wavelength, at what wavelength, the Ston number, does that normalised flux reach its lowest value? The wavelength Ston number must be 564.229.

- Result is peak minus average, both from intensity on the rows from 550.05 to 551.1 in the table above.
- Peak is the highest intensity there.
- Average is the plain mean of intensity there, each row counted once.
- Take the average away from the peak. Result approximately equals 1.3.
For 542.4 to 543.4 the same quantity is 1.4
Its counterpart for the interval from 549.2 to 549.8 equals 0.8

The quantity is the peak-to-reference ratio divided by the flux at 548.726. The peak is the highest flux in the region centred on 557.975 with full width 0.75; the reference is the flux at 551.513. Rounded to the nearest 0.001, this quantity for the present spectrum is 0.075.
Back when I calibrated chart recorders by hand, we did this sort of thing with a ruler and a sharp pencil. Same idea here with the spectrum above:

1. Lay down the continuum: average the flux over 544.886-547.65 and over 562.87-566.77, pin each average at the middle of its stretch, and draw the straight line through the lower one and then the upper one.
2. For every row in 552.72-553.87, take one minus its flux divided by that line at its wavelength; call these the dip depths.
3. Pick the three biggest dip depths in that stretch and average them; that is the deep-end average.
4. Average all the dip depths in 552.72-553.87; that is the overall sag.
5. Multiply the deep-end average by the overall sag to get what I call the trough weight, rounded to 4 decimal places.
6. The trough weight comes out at 0.0002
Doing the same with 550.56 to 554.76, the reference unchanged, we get -0.0027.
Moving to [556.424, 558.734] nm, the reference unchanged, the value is -0.0009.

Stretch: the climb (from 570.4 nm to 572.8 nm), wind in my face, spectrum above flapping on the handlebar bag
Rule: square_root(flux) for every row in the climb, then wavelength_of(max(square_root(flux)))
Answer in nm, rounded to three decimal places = 572.210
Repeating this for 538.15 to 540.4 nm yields 538.463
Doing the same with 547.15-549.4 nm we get 548.726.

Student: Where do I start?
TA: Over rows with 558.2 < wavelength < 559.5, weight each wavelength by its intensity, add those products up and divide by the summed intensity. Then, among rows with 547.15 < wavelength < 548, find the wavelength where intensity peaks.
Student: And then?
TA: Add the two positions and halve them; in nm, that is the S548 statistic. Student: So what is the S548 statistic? 553.23 nm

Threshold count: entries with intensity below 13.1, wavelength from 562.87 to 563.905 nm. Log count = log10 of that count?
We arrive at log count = 0.7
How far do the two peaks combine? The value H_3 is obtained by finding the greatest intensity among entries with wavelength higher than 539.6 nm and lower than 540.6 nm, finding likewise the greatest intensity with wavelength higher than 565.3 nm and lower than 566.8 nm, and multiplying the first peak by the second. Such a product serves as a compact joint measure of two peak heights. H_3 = 220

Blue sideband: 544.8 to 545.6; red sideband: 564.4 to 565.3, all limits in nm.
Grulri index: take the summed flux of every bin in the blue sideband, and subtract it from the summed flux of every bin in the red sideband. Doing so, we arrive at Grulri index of 14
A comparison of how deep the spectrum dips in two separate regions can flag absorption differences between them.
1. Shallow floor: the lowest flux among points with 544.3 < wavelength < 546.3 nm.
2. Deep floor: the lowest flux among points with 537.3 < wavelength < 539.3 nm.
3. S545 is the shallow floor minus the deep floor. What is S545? -2.2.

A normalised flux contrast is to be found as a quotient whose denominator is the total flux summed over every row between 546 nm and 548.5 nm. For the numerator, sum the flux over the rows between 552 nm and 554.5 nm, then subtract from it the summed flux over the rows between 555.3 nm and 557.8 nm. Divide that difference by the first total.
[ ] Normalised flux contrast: -0.01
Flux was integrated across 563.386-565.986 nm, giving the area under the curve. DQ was 35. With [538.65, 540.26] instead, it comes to 22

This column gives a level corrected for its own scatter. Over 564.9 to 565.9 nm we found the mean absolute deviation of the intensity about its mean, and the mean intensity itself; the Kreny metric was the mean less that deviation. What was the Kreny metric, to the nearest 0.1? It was 13.5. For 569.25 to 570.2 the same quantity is 10.9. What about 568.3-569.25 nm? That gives 11.2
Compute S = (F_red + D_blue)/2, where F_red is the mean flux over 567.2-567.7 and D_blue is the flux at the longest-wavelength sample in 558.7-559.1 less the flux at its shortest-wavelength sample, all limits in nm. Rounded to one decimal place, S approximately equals 7.4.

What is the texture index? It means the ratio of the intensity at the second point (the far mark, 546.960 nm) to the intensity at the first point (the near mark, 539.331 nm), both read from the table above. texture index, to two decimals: 1.05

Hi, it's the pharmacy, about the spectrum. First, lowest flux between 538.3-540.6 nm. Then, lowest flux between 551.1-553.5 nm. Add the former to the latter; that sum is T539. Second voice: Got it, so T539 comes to 24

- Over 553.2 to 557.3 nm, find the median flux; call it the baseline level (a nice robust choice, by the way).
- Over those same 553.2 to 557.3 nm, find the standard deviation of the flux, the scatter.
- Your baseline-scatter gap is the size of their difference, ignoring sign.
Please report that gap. 12.9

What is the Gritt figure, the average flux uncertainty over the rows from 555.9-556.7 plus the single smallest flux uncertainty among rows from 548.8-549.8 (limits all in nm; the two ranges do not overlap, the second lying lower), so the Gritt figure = 1.83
